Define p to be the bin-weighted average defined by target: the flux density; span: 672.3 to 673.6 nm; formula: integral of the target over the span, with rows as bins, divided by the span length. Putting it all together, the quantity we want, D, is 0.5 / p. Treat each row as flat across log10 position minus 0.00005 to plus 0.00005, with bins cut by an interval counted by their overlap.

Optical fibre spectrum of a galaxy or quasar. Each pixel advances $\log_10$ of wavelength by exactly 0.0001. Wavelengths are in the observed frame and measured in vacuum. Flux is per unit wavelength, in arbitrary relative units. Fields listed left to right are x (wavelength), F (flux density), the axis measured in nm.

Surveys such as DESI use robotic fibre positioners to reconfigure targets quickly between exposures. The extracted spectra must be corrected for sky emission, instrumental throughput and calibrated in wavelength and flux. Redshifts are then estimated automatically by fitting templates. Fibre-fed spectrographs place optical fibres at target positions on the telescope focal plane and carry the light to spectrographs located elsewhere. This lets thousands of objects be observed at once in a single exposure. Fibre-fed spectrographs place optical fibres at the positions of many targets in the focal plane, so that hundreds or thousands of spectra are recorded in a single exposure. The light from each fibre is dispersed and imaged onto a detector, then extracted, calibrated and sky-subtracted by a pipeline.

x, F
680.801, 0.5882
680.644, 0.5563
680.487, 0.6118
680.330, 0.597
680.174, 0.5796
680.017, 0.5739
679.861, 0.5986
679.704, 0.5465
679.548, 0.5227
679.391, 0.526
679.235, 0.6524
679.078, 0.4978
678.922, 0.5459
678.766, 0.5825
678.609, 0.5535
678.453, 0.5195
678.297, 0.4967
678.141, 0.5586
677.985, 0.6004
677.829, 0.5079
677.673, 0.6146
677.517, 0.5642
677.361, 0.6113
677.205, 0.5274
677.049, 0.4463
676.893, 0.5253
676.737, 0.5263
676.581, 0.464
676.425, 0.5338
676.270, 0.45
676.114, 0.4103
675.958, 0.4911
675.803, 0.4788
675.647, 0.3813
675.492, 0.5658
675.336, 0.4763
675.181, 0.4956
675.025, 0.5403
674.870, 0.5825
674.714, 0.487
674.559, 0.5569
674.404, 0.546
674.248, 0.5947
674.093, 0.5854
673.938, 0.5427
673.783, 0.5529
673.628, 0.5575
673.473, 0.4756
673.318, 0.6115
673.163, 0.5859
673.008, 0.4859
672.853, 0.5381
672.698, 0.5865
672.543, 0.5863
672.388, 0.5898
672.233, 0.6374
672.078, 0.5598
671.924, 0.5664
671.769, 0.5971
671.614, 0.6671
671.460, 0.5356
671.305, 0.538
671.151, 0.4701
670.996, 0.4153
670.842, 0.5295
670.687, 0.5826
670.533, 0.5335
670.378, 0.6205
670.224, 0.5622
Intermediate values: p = 0.558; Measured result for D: 0.90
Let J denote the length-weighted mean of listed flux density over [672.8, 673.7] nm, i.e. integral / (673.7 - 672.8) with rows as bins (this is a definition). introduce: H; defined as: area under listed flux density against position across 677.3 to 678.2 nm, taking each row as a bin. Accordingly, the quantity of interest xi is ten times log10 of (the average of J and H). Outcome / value -2.75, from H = 0.52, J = 0.543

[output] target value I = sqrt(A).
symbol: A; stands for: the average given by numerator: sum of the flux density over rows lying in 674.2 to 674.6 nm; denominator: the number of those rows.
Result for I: 0.752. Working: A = 0.566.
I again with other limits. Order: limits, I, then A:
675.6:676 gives 0.671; 0.450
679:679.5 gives 0.747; 0.559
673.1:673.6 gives 0.747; 0.558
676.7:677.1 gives 0.707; 0.499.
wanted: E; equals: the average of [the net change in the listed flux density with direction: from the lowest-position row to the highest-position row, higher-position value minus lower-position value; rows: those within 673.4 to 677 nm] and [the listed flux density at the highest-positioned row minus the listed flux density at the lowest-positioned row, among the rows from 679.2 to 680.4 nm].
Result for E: 0.00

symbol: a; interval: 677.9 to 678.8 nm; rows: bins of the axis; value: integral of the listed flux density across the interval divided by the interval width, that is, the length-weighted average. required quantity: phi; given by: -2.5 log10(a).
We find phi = 0.65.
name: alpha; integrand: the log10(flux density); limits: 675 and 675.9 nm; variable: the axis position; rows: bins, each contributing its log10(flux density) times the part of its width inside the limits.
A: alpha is -0.28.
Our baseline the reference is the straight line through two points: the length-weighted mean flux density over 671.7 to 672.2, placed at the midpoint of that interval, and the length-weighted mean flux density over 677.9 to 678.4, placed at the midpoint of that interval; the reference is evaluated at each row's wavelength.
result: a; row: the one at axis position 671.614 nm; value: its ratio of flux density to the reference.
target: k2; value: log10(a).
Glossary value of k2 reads 0.06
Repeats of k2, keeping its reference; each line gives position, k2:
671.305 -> -0.03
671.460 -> -0.04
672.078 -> -0.01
